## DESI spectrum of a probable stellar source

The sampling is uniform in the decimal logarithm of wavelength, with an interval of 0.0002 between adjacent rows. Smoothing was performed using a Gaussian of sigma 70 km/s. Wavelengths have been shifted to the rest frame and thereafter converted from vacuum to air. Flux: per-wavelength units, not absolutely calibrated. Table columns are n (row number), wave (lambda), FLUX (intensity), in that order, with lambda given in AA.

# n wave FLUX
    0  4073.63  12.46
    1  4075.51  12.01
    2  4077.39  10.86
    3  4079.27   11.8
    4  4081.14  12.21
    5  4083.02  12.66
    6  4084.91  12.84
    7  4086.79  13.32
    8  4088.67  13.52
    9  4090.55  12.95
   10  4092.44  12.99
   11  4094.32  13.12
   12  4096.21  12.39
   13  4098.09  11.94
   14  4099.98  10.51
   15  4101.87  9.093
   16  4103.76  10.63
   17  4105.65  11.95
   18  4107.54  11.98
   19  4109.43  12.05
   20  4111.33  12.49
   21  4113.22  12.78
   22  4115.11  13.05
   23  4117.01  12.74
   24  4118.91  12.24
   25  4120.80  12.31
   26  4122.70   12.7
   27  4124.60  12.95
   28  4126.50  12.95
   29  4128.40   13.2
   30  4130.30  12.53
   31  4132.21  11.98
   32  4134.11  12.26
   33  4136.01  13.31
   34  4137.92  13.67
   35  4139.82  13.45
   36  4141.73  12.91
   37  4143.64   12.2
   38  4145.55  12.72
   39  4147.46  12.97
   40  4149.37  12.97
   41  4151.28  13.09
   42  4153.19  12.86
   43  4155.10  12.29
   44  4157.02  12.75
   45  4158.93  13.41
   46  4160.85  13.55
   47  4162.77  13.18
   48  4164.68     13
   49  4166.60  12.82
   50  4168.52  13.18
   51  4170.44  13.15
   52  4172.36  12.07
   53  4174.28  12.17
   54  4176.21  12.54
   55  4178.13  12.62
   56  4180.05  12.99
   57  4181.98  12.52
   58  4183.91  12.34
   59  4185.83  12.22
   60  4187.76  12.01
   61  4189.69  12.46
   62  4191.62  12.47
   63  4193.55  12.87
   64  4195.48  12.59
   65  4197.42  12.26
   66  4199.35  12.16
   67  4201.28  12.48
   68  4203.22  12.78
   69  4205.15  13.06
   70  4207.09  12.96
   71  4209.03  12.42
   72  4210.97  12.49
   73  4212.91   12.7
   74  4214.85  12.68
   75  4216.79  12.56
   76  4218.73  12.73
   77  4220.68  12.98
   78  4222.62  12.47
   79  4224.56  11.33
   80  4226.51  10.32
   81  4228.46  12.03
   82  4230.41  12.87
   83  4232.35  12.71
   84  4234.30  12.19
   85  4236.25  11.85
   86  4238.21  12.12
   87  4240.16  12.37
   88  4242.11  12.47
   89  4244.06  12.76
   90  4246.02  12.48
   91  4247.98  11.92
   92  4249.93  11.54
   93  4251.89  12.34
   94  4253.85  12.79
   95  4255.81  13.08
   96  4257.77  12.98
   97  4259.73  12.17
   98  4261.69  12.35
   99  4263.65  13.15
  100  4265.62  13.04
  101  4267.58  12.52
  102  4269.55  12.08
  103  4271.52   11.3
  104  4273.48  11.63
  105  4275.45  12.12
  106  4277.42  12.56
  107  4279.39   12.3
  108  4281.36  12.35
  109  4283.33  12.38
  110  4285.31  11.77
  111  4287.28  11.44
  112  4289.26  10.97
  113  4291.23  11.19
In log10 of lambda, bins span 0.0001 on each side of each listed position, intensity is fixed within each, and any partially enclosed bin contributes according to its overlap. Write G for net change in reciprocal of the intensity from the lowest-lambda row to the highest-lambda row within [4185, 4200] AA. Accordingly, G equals 0.000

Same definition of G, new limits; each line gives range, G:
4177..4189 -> 0.004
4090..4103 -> 0.033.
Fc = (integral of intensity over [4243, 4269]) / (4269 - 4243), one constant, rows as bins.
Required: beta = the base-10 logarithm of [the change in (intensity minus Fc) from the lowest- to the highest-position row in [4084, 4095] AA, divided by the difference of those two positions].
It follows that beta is -1.5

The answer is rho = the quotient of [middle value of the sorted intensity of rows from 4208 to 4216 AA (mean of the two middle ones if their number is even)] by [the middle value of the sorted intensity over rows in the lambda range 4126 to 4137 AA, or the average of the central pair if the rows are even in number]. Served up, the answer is 0.99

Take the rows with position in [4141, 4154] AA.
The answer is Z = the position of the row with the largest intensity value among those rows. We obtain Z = 4151.28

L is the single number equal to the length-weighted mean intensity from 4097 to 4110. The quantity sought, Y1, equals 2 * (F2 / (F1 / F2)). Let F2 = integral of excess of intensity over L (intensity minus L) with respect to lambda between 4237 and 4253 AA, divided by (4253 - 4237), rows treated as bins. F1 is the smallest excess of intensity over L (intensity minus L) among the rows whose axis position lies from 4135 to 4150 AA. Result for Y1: 2.3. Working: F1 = 1.0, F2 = 1.1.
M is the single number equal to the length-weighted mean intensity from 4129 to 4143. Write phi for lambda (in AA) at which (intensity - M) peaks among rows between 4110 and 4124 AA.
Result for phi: 4115.11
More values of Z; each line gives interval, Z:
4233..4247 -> 4244.06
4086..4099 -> 4088.67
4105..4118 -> 4115.11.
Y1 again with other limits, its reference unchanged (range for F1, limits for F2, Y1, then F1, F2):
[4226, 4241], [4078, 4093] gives -6.0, -0.8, 1.6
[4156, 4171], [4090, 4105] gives 0.3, 1.6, 0.5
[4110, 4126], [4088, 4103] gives 1.4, 1.1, 0.9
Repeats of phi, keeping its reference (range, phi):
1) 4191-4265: 4263.65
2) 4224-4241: 4230.41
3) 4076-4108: 4088.67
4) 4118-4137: 4136.01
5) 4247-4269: 4263.65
